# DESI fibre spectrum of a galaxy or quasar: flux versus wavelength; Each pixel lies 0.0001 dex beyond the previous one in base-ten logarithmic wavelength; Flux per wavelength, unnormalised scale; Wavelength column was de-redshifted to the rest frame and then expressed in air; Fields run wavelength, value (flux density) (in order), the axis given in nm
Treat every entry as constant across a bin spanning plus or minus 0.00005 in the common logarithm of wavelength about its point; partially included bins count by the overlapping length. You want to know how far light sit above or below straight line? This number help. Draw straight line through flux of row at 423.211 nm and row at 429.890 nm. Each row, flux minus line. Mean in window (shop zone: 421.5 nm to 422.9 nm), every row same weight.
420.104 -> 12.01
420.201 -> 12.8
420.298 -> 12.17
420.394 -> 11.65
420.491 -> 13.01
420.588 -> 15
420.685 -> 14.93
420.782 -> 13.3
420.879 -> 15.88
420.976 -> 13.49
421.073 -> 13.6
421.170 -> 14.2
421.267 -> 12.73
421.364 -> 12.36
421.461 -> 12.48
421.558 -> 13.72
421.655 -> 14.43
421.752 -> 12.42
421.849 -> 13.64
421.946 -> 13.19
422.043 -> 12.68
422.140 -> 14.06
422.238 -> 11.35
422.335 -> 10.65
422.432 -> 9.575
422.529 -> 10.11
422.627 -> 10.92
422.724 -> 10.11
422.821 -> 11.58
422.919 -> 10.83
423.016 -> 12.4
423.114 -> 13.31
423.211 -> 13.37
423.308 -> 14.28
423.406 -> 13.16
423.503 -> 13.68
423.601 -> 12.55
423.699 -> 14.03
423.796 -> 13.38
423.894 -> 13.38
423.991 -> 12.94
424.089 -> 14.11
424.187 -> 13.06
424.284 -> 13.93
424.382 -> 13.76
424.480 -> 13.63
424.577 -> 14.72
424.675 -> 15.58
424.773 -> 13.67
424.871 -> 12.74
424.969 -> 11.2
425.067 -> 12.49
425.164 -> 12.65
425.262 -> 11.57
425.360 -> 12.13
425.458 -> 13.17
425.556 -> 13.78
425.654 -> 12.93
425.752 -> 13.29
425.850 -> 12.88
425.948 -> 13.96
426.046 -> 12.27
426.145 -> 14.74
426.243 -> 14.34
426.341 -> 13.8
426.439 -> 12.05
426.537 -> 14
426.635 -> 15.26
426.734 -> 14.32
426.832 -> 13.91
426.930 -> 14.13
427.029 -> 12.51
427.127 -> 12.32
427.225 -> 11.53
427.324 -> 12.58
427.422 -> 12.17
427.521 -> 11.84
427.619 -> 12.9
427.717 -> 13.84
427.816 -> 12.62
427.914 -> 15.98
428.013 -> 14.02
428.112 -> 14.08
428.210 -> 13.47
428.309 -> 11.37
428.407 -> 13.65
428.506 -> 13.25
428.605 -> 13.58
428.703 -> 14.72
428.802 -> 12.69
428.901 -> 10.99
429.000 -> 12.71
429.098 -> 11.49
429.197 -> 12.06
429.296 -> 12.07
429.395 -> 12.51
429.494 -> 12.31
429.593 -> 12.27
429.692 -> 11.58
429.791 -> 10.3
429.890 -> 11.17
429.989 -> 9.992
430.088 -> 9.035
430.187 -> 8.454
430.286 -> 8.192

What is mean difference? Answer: -1.7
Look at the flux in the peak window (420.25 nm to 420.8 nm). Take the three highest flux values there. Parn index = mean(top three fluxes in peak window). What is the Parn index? 14.4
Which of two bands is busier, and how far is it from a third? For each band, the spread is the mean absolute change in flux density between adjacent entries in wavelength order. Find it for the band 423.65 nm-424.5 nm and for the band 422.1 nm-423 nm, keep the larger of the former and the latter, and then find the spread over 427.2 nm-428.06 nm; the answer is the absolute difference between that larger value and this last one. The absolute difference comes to 0.18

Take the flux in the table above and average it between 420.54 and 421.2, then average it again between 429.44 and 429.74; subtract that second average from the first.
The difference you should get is 2.3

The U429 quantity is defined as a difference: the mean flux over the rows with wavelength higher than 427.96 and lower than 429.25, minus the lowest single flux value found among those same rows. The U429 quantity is 1.9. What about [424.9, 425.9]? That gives 1.4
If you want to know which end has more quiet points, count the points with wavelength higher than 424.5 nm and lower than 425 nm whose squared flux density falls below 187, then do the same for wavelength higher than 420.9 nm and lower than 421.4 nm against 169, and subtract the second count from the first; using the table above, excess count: 1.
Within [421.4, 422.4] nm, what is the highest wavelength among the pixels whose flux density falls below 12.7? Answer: 422.335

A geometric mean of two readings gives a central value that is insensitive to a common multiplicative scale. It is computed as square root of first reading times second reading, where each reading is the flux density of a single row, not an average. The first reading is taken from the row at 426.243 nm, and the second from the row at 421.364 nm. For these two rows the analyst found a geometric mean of 13.31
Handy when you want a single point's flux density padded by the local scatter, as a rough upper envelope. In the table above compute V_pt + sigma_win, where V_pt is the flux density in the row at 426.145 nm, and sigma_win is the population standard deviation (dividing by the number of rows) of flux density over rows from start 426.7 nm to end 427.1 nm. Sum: 15.5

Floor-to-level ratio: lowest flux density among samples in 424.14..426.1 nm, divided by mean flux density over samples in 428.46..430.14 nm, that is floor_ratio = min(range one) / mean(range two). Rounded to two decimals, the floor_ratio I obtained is 0.94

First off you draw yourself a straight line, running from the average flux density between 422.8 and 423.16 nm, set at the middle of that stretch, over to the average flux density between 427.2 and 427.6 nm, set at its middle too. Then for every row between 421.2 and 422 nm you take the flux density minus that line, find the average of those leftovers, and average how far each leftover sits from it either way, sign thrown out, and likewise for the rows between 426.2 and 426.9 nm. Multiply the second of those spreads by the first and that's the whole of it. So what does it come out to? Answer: 0.37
